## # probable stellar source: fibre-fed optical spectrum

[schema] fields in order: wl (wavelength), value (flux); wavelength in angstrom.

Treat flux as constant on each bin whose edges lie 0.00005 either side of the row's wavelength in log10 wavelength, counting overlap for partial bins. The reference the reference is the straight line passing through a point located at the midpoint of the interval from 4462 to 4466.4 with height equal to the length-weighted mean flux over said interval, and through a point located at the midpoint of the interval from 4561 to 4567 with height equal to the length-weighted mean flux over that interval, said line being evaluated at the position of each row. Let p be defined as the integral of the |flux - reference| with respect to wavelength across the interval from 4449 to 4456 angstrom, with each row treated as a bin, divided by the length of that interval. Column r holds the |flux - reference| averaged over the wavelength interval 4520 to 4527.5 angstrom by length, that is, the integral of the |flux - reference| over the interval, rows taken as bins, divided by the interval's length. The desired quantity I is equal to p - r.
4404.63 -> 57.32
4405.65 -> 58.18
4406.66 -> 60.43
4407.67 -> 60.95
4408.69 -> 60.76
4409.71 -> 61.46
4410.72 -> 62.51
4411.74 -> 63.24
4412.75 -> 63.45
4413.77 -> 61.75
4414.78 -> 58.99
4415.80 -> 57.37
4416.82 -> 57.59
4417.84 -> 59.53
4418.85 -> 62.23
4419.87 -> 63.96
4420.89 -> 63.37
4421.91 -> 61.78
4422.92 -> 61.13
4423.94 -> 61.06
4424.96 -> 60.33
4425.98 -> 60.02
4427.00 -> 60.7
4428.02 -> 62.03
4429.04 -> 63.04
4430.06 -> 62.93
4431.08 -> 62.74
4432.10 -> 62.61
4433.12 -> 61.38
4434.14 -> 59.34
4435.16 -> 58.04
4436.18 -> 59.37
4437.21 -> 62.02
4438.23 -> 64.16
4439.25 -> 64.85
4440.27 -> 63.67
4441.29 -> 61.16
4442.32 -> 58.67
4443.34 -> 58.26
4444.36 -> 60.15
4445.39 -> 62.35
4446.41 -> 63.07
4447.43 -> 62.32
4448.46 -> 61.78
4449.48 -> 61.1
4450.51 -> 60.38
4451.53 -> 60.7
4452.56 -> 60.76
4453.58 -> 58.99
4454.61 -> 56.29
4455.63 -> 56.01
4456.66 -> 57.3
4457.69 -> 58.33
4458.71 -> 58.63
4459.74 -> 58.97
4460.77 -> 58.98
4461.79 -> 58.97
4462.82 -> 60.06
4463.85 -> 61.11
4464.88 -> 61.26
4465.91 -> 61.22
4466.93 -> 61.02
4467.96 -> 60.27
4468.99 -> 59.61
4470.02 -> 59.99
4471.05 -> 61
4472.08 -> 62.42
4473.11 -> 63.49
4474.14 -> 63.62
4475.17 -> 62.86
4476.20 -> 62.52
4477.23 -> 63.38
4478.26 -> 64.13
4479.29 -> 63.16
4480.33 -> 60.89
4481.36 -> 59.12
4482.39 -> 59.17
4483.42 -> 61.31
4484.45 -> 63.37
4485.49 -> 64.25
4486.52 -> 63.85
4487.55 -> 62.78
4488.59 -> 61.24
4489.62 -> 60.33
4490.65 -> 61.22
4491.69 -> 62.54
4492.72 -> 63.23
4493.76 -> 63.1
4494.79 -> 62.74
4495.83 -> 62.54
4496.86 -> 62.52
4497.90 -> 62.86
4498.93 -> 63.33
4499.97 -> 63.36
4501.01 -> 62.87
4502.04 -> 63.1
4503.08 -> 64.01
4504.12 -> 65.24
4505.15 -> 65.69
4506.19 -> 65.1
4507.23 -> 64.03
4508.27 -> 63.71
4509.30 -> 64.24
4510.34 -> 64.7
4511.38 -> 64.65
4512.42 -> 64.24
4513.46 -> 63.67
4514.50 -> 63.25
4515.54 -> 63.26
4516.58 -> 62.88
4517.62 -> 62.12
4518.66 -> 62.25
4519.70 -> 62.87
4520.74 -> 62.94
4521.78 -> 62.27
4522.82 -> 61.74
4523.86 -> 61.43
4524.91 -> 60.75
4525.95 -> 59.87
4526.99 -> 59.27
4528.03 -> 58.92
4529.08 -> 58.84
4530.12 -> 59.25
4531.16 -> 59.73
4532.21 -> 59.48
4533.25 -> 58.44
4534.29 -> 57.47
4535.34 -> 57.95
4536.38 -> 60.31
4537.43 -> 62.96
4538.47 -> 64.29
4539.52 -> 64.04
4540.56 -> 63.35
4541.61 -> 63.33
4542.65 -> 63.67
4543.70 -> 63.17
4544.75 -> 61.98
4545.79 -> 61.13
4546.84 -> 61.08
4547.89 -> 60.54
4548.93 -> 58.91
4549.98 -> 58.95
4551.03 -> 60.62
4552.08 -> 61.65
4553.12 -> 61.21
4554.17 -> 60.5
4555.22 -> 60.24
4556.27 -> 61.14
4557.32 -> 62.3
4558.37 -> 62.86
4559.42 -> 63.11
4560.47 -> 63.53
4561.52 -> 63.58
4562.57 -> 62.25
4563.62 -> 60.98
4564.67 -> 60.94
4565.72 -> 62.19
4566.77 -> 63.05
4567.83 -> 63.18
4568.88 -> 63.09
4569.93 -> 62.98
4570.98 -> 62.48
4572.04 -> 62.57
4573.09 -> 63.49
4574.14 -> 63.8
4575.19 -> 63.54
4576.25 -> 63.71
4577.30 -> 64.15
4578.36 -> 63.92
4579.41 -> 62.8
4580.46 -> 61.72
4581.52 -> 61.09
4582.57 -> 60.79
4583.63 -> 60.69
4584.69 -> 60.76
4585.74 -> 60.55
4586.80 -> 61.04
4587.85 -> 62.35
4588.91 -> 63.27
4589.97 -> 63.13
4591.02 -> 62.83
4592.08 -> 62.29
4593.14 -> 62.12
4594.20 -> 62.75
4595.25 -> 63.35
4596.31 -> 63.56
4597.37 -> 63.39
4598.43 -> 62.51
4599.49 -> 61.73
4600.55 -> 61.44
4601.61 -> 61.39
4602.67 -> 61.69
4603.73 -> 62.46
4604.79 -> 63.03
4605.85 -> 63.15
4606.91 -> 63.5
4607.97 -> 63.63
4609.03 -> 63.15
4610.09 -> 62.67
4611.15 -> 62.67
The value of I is 0.5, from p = 1.6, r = 1.1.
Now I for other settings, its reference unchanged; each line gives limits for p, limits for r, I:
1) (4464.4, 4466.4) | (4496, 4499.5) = -1.1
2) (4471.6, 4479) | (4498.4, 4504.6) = 0.0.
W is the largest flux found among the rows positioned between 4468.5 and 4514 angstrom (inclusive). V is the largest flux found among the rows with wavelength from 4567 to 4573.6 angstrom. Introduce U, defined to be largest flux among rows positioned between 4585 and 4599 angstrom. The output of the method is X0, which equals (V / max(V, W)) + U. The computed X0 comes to 64.5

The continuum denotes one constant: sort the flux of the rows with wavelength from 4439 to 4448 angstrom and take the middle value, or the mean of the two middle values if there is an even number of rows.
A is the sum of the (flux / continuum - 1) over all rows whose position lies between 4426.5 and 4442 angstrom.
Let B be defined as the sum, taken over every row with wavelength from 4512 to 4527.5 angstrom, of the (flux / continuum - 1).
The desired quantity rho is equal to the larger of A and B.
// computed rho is 0.0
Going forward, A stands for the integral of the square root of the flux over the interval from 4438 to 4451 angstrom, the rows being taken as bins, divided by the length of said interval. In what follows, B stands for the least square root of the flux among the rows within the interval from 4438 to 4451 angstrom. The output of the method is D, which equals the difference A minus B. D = 0.22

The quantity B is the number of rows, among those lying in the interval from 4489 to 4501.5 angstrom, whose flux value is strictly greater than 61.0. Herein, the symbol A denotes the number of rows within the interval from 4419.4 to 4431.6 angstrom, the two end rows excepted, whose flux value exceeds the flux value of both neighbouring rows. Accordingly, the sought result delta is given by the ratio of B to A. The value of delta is 11.0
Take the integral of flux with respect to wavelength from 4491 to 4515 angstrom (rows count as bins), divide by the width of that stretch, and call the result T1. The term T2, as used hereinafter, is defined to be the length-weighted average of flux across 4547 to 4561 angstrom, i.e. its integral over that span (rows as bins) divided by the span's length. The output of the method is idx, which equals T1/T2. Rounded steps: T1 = 63.7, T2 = 61.2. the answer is 1.04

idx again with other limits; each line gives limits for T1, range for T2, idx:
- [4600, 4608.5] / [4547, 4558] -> 1.03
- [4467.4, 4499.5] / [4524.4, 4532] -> 1.04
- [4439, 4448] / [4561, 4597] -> 0.98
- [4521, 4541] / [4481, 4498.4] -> 0.97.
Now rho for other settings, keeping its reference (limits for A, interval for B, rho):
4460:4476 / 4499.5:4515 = 0.4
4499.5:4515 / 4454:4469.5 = 0.4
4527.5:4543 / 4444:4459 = -0.4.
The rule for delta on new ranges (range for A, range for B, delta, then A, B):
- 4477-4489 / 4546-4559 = 3.0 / 2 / 6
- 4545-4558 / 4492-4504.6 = 12.0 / 1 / 12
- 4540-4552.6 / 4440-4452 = 7.0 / 1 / 7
